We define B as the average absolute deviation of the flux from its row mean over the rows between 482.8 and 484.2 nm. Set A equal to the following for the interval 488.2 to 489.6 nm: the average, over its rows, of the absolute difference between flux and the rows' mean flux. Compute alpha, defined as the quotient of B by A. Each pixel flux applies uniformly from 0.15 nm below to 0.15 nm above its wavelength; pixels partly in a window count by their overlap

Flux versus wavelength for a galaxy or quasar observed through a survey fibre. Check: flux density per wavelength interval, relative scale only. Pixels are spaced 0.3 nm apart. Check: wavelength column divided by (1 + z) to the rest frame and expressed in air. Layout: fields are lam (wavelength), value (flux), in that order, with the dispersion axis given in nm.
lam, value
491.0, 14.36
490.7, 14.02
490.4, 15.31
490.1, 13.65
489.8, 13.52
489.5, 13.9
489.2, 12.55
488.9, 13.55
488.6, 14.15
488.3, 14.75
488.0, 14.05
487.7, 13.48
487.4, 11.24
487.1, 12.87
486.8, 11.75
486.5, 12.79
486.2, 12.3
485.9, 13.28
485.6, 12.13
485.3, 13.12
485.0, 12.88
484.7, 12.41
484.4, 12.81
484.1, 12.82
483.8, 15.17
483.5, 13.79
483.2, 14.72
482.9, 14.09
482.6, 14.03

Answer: 1.1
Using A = 0.6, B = 0.7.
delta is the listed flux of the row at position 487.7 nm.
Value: 13.48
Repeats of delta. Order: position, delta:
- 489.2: 12.55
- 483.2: 14.72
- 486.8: 11.75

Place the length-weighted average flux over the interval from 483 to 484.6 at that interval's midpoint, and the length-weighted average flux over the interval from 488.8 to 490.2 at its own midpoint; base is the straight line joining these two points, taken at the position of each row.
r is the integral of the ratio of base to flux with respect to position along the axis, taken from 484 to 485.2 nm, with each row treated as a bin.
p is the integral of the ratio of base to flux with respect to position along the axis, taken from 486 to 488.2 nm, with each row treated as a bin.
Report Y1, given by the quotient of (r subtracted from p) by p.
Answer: 0.5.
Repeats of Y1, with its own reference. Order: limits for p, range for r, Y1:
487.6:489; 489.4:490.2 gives 0.4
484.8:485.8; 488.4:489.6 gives -0.1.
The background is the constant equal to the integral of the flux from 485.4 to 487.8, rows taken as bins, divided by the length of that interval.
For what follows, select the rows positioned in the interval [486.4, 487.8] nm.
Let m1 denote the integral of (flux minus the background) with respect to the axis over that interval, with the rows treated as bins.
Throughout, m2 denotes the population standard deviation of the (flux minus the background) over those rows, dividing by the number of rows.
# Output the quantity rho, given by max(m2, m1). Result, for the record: 0.8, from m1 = -0.1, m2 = 0.81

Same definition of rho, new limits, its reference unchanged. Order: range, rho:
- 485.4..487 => 0.5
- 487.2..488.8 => 1.7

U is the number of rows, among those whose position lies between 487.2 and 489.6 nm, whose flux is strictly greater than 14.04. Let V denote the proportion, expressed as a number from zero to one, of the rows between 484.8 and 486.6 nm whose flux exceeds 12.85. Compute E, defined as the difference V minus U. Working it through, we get -2.5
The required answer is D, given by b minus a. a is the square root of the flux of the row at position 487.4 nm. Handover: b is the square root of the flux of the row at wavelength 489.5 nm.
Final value 0.38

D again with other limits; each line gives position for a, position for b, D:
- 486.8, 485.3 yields 0.19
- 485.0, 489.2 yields -0.05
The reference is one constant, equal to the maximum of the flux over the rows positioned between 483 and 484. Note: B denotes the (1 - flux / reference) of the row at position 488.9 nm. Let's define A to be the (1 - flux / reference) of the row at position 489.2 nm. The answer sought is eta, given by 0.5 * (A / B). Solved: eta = 0.81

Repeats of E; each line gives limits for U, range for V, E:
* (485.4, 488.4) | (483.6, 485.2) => -1.6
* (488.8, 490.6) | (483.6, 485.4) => -0.5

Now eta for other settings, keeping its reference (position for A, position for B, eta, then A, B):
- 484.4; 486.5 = 0.50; 0.156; 0.16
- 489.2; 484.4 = 0.56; 0.173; 0.16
